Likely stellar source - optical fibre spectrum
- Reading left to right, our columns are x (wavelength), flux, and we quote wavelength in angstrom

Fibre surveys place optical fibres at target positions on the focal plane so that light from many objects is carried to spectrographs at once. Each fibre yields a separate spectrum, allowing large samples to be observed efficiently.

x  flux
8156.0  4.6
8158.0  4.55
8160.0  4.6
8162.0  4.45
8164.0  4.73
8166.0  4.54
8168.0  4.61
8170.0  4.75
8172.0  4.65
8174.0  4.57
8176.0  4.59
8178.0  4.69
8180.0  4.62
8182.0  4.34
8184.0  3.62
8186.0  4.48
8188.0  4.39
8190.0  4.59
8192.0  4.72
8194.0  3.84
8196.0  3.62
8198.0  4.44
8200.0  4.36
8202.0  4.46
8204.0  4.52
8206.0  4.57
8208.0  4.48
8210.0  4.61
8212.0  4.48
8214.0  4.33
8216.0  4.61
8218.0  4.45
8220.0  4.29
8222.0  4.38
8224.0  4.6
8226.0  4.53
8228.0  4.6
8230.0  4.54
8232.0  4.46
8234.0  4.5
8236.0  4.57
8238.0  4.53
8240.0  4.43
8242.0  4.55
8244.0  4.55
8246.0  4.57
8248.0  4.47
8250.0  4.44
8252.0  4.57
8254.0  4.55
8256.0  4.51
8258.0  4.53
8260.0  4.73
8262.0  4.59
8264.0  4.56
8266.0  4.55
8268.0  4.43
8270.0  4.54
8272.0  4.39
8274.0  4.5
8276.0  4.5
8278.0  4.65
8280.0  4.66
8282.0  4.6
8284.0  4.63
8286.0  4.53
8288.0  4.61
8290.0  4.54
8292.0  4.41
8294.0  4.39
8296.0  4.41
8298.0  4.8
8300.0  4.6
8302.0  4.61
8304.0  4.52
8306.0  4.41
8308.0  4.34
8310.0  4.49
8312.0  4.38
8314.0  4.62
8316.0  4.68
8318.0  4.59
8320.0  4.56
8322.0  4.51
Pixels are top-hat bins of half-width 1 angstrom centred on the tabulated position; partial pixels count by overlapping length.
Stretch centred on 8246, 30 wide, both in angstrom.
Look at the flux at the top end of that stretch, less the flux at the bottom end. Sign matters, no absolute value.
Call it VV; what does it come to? 0.27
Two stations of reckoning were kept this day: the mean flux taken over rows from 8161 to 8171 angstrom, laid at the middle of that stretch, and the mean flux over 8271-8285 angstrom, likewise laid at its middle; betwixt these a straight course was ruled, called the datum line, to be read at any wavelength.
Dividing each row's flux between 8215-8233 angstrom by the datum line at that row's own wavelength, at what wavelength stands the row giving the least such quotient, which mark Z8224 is 8220.0 angstrom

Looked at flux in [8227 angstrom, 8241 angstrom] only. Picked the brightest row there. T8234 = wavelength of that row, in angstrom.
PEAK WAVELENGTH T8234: 8228.0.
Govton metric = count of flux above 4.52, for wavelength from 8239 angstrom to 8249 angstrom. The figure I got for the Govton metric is 3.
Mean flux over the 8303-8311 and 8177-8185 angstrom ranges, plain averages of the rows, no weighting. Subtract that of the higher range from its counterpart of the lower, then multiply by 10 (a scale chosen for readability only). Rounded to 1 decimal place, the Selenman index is -1.2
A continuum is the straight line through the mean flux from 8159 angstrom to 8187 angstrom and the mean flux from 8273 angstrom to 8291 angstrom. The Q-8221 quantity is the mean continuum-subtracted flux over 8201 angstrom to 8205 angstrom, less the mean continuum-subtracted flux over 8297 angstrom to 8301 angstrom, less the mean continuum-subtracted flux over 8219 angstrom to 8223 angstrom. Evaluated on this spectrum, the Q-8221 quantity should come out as 0.1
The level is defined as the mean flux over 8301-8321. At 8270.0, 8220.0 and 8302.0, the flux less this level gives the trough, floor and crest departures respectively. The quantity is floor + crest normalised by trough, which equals -7.0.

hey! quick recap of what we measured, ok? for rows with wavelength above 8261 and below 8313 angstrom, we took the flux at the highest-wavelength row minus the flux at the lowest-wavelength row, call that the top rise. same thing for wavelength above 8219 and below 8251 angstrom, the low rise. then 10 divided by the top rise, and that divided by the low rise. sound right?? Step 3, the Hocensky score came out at -317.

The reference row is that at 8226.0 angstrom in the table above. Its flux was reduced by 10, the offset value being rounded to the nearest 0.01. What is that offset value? -5.47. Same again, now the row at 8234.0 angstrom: -5.50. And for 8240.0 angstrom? -5.57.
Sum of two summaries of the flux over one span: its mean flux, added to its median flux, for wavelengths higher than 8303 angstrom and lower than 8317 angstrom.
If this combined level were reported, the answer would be 8.98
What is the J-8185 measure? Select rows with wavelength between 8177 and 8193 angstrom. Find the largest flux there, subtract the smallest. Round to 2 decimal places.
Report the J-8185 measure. 1.10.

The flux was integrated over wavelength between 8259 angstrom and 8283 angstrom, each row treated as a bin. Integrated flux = 109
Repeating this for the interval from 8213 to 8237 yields 108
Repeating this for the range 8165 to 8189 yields 108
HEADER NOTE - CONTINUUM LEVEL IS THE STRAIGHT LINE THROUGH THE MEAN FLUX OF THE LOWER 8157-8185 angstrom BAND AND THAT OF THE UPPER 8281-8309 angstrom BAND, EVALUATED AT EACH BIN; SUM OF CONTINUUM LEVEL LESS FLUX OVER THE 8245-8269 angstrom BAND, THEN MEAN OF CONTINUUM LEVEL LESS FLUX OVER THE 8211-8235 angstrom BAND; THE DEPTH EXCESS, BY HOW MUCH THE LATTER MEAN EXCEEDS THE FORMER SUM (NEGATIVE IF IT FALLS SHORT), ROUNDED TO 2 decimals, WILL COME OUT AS 0.22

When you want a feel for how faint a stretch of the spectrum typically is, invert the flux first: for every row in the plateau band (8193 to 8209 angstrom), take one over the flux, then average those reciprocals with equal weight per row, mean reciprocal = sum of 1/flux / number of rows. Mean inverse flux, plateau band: 0.235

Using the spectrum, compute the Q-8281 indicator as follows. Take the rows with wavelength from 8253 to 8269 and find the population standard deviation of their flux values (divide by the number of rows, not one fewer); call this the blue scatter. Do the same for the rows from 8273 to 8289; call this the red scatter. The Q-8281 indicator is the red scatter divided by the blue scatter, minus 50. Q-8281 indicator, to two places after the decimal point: -49.22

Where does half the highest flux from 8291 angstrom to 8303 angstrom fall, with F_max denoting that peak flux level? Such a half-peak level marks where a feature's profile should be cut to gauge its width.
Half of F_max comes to 2.40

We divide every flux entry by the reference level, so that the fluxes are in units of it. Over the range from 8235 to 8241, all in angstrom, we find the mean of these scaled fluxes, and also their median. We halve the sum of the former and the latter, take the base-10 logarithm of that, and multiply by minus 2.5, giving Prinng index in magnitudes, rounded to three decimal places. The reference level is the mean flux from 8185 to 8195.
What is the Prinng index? -0.028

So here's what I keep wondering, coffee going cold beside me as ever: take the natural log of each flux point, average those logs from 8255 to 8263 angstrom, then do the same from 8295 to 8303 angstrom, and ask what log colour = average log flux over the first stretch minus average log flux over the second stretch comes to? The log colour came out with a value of -0.003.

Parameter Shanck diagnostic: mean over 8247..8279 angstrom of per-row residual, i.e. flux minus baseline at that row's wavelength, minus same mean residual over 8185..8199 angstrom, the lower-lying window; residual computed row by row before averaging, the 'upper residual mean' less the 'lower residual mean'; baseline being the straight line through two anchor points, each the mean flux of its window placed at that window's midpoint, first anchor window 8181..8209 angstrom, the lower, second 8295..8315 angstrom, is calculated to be 0.10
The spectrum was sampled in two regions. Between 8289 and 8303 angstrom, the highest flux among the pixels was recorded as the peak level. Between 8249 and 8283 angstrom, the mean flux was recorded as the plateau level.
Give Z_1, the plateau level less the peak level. -0.25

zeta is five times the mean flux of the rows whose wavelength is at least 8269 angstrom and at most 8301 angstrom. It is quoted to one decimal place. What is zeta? 22.7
